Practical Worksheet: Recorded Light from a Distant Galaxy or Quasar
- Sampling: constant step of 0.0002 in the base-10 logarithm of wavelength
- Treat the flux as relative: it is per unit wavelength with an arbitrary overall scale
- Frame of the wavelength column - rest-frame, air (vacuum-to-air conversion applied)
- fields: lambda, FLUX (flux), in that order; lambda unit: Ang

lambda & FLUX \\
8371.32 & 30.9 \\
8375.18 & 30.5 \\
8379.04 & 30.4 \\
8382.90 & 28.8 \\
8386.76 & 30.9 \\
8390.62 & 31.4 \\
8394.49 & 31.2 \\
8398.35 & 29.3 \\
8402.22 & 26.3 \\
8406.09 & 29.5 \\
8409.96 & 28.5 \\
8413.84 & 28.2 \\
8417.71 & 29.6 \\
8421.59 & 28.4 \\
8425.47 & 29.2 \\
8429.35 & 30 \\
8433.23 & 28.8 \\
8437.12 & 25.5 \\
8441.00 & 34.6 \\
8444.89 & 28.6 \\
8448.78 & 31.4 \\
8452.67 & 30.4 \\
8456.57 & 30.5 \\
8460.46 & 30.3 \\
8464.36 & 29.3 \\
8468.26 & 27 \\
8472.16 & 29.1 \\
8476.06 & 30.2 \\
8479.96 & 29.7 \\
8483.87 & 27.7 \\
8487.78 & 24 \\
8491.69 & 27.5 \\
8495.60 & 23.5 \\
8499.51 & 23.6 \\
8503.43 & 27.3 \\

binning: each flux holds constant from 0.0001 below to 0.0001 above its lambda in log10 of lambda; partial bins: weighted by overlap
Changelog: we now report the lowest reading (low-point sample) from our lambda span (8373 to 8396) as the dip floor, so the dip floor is 28.8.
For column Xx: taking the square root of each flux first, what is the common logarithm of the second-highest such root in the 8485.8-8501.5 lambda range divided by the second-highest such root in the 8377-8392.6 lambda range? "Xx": -0.055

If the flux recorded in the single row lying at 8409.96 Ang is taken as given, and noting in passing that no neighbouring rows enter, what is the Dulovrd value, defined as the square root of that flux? 5.3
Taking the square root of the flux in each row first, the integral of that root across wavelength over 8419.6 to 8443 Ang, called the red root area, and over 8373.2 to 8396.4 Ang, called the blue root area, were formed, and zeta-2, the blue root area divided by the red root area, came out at 1.01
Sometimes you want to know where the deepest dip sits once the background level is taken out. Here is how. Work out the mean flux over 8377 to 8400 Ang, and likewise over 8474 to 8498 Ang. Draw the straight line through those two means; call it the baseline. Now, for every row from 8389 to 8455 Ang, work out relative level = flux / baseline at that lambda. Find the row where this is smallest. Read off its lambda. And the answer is 8402.22 Ang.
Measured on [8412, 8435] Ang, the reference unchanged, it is 8413.84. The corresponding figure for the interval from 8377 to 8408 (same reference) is 8402.22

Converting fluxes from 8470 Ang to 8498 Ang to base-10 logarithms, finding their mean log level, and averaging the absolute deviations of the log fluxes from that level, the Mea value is 0.034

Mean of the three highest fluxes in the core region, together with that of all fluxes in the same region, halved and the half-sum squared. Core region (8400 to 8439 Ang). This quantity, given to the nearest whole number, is 844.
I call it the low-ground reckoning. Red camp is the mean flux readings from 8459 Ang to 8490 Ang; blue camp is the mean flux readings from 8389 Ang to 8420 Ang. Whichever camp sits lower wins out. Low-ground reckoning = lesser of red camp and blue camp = 28.4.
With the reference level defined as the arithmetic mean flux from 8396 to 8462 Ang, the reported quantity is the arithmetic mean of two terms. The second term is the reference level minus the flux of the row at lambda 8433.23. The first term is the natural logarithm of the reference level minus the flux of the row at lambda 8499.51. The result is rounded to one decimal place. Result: 1.2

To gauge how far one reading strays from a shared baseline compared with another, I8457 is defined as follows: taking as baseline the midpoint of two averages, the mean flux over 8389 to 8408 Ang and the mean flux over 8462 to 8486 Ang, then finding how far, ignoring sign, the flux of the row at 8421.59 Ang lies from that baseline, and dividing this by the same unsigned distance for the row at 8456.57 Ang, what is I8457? 0.6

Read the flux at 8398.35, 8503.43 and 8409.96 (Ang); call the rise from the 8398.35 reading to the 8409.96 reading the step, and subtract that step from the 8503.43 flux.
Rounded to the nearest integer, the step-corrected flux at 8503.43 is 28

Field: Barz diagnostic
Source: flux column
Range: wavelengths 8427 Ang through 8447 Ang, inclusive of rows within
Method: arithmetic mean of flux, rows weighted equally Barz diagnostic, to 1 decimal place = 29.5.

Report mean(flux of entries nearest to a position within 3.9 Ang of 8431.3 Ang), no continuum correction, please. 29.4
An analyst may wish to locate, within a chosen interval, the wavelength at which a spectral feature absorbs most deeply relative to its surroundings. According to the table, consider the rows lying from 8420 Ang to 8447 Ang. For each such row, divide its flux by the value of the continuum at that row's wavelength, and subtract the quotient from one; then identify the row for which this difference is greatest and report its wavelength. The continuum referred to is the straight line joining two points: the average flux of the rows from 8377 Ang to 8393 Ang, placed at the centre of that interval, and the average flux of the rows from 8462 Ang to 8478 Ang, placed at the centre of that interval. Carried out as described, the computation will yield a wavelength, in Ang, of 8437.12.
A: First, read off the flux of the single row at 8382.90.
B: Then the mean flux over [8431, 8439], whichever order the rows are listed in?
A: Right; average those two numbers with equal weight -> 28.0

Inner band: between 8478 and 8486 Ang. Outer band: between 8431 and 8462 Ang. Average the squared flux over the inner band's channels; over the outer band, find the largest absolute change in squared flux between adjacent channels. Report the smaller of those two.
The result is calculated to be 547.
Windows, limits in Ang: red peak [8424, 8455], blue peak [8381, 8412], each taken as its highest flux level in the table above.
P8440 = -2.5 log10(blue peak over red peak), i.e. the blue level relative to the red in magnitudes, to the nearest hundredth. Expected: 0.11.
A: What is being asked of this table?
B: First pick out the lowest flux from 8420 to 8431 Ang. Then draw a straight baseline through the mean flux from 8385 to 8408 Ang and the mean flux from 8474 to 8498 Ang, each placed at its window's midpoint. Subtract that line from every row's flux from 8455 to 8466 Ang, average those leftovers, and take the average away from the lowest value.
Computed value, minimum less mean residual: 26.2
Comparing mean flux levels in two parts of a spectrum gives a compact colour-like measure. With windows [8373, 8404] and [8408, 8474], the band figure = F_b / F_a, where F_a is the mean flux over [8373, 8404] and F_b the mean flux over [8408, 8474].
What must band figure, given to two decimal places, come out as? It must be 0.98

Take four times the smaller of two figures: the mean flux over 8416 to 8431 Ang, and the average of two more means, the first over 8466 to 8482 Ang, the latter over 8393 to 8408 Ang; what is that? 116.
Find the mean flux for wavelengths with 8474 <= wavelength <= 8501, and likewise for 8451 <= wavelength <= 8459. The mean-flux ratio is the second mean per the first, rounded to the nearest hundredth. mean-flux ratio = 1.14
